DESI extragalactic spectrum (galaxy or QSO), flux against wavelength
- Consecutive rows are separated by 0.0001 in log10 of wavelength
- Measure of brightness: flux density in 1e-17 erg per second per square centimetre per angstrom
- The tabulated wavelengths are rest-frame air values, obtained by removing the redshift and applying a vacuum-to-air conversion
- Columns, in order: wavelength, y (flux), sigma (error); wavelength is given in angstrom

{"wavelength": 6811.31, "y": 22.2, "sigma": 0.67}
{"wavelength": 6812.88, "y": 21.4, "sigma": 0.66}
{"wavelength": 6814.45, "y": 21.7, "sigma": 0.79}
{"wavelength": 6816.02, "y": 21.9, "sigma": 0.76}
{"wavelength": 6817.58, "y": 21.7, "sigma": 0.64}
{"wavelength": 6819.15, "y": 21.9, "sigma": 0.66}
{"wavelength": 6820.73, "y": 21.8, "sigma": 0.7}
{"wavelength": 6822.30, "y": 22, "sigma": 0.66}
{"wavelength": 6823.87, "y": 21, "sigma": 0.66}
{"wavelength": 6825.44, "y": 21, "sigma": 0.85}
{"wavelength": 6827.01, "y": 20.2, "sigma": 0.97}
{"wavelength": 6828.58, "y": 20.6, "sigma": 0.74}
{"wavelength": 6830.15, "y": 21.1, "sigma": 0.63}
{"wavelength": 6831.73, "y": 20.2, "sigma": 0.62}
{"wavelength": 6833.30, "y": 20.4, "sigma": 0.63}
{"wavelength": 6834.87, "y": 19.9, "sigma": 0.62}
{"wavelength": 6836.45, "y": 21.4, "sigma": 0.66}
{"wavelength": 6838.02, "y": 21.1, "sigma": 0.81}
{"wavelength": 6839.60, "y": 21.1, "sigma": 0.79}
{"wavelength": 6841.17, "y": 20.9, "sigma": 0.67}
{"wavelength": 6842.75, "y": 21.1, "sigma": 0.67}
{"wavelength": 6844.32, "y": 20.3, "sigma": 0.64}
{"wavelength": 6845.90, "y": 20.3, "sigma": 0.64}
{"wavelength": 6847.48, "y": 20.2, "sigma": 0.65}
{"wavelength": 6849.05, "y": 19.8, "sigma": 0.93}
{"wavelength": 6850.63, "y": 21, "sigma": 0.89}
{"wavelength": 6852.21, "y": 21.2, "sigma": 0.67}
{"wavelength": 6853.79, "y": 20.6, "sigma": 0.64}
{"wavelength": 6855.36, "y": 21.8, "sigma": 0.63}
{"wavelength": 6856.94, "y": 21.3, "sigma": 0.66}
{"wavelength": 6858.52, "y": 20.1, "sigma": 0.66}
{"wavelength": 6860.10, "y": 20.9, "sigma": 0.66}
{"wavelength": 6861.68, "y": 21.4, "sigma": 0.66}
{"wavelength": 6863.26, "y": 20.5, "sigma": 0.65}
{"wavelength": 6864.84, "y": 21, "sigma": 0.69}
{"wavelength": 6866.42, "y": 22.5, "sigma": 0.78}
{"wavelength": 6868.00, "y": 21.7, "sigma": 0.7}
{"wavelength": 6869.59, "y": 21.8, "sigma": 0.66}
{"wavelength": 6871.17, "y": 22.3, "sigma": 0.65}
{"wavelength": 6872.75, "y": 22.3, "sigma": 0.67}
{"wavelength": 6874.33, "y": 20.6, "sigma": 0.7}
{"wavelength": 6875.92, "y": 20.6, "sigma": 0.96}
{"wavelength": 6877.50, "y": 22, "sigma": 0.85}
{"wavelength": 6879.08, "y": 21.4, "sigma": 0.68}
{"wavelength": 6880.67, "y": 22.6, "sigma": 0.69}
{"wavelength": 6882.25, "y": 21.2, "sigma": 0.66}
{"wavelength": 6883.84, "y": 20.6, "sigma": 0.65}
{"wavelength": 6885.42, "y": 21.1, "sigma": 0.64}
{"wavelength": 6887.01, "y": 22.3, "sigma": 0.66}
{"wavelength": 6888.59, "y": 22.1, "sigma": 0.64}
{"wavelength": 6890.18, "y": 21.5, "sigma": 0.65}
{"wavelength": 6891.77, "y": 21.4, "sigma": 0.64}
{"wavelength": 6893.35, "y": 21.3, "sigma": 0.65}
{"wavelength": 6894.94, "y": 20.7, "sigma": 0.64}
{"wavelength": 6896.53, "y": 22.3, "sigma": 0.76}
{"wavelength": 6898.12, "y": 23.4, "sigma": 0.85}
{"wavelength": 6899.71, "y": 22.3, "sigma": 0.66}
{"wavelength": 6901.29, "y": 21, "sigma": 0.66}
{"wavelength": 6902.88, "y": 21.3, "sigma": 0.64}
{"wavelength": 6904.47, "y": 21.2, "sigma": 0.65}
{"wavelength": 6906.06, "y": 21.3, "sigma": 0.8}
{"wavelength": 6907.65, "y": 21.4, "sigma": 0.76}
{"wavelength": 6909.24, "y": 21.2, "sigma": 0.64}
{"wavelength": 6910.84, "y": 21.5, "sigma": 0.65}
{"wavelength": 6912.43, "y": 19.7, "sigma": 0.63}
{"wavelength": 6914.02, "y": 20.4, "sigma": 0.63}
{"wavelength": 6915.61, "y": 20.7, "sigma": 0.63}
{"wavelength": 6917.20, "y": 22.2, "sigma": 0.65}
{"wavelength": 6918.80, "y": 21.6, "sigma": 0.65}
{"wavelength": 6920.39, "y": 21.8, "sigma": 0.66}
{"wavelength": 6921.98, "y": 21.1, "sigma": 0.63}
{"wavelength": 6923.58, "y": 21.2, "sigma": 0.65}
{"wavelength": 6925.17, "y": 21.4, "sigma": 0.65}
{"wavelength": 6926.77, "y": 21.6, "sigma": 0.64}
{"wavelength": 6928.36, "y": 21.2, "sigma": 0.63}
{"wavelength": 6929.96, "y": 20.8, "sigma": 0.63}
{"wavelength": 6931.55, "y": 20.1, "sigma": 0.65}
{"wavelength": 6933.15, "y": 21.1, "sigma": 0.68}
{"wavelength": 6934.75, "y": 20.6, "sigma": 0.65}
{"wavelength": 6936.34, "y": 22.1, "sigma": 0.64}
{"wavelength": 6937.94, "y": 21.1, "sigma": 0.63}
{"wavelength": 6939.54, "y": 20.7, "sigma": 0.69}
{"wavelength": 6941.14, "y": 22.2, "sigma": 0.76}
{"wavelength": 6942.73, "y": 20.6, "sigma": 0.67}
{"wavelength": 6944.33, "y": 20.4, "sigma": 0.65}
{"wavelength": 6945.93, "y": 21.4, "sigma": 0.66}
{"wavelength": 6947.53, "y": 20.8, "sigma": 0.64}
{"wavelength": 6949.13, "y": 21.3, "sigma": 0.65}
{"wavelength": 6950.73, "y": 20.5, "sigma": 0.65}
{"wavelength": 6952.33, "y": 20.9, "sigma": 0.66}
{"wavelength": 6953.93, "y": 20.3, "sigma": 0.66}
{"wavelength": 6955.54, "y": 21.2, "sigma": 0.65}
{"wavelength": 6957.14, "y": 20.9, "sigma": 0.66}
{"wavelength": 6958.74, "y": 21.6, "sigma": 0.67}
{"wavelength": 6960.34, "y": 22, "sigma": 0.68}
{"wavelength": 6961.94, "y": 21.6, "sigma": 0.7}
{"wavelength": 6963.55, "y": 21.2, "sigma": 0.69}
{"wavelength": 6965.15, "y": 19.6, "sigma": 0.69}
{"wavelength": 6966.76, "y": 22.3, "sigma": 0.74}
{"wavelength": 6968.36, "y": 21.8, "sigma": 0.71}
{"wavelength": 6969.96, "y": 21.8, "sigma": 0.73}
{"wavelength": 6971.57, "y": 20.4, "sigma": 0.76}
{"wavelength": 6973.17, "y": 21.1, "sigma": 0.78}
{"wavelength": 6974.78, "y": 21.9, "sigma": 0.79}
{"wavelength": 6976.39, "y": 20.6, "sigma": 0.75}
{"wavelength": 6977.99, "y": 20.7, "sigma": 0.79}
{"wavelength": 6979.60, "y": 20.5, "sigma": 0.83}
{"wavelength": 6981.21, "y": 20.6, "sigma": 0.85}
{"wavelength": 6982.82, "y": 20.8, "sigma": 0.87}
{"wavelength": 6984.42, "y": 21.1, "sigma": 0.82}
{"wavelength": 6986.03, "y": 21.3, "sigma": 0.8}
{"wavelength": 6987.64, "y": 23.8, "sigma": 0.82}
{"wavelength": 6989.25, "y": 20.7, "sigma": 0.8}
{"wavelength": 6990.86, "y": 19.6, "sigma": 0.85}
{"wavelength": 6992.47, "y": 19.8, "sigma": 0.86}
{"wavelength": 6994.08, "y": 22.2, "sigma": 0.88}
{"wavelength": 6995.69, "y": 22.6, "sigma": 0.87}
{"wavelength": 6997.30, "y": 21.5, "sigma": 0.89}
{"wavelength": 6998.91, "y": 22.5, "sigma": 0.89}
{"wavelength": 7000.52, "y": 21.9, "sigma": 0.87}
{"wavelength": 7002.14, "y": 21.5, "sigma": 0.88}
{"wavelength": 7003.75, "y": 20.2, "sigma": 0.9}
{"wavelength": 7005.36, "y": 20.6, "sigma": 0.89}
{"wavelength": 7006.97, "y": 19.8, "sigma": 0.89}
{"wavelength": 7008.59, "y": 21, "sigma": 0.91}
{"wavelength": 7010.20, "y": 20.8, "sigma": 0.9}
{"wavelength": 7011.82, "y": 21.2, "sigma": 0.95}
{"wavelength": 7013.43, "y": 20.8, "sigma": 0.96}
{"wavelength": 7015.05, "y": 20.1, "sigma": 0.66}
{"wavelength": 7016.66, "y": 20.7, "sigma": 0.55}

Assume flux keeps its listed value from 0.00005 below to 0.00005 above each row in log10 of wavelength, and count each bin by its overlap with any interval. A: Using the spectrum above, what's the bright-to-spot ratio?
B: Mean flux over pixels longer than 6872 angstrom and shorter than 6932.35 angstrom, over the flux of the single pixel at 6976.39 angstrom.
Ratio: 1.04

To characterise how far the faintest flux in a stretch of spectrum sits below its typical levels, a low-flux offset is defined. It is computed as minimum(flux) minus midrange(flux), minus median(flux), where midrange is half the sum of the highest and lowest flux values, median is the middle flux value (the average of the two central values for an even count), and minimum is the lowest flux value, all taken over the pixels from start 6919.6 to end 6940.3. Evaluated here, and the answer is -22.1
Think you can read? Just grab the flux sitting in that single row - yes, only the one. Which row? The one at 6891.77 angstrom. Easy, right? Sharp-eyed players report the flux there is 21.4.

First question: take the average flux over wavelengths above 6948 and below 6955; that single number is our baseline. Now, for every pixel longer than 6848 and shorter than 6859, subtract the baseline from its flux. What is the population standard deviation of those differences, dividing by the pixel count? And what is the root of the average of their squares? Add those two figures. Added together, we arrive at 1.31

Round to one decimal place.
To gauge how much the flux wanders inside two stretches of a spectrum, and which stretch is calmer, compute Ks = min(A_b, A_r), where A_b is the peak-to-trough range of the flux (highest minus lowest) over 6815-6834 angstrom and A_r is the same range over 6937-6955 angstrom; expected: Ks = 1.8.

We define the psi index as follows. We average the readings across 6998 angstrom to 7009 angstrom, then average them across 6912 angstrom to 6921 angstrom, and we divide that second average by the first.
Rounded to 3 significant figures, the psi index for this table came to 1.00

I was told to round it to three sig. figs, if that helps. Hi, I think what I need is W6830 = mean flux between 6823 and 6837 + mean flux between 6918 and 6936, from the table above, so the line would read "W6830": 41.8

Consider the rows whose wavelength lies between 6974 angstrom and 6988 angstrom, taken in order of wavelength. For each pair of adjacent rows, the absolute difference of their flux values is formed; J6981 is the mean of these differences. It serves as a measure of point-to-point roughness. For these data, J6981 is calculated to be 0.61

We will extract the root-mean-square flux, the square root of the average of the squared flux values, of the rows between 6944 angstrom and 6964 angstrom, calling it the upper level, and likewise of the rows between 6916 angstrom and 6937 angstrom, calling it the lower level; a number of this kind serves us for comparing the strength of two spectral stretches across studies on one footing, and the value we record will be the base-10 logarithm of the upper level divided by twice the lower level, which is -0.305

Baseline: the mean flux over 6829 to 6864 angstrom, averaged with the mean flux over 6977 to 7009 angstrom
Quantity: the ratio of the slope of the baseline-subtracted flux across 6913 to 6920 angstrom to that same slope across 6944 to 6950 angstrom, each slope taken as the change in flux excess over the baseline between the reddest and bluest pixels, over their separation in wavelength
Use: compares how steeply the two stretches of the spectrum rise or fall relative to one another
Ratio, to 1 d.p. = 1.3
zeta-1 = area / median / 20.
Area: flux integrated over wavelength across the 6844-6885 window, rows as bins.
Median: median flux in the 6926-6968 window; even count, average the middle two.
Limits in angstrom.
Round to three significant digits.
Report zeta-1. 2.06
